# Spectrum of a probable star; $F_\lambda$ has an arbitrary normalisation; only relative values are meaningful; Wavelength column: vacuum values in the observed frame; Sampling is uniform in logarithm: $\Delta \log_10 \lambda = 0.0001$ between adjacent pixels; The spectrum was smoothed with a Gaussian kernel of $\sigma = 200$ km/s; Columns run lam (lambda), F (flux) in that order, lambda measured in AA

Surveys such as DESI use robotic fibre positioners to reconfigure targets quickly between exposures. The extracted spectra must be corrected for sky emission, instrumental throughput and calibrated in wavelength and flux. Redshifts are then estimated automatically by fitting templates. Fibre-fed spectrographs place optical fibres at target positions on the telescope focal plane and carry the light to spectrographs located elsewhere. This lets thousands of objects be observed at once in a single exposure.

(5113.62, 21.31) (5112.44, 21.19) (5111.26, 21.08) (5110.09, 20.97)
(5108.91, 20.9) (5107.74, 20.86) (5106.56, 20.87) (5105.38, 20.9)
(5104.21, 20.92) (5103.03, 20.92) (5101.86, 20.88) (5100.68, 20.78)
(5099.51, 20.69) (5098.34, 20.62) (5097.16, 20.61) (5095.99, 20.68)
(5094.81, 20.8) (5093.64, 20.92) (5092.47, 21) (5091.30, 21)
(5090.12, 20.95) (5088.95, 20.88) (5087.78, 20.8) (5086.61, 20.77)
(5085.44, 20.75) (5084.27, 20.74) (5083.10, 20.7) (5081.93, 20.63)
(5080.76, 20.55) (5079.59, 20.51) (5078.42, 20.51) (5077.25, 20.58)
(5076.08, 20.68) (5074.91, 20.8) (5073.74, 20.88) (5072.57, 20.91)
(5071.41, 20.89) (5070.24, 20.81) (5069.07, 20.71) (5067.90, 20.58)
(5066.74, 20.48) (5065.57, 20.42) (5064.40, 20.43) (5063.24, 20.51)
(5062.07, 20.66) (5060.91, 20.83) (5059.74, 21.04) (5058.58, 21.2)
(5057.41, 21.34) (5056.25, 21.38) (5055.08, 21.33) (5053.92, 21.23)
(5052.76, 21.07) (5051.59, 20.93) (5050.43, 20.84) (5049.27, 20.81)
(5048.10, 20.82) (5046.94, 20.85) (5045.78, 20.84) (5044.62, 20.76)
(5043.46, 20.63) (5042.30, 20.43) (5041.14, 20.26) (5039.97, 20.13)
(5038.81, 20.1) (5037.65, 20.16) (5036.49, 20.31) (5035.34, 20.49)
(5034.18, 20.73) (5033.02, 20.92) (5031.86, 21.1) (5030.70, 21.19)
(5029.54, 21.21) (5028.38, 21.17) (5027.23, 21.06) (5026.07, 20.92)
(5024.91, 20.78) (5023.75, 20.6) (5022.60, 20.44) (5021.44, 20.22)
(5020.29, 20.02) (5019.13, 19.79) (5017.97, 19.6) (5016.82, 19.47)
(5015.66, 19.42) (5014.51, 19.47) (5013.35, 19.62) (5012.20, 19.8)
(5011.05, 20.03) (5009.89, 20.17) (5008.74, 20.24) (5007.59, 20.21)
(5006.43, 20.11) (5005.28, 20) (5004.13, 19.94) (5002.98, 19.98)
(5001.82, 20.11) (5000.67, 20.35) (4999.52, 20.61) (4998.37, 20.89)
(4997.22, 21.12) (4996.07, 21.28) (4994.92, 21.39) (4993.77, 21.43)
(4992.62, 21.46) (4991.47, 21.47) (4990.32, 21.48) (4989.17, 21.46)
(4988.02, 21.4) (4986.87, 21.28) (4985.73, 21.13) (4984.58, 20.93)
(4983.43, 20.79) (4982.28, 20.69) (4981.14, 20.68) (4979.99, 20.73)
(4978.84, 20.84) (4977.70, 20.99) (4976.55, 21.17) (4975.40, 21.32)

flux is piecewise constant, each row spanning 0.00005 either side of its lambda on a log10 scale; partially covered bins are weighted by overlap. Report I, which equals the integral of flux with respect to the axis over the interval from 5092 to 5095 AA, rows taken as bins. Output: 63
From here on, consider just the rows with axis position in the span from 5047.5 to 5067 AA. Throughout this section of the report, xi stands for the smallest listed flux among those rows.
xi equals 20.42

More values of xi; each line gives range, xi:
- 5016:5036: 19.47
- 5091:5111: 20.61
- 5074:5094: 20.51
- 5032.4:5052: 20.1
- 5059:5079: 20.42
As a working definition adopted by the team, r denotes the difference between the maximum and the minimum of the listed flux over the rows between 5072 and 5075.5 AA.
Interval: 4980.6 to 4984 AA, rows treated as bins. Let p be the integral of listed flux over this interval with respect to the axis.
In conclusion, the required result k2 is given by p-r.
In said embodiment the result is 70.4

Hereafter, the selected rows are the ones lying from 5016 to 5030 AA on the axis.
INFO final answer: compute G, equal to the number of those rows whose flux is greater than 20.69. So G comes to 5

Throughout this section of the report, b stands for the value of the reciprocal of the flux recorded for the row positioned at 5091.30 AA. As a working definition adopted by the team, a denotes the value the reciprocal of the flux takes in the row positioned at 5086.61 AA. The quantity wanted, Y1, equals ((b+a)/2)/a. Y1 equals 0.99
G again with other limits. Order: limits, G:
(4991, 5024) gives 7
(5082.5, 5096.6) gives 11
